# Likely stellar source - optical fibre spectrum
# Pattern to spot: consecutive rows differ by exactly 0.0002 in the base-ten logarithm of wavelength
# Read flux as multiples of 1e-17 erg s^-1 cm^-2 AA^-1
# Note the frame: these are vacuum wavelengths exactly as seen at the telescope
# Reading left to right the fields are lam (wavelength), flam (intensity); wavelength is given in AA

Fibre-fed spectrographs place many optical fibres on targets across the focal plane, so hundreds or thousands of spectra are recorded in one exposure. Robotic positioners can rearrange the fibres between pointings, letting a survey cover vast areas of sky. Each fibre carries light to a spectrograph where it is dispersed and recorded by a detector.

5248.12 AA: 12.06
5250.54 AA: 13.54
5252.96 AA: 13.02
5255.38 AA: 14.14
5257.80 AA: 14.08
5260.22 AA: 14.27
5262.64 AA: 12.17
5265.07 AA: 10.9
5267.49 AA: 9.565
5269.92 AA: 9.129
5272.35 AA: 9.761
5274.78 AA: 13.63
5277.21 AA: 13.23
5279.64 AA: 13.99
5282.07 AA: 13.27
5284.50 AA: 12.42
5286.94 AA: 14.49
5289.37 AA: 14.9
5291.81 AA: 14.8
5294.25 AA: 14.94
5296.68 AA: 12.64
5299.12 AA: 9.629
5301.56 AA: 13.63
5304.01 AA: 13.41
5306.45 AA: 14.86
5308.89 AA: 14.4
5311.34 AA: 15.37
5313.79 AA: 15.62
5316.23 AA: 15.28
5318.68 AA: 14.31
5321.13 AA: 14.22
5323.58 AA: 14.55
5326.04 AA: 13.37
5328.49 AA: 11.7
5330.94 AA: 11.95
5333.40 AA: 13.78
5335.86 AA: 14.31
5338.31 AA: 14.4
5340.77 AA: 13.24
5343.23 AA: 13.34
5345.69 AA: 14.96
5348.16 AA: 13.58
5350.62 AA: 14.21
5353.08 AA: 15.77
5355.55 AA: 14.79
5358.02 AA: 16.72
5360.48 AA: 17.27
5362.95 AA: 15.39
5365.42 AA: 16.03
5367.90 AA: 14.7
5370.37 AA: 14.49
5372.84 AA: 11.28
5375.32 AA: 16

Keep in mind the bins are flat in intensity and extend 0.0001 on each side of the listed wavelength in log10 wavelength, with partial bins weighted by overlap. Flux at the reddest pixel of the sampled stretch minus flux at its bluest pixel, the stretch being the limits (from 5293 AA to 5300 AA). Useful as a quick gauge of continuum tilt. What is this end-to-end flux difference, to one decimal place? -5.3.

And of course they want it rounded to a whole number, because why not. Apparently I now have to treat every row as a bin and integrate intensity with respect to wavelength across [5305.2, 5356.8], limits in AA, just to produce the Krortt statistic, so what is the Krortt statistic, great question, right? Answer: 732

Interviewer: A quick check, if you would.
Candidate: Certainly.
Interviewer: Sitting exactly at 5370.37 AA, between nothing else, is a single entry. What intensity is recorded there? 14.49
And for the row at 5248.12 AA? 12.06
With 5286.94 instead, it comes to 14.49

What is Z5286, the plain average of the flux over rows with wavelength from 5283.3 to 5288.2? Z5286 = 13.5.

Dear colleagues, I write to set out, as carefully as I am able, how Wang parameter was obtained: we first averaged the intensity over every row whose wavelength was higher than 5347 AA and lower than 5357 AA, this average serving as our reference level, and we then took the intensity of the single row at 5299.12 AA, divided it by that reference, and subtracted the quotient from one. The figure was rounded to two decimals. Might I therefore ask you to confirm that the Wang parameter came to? 0.34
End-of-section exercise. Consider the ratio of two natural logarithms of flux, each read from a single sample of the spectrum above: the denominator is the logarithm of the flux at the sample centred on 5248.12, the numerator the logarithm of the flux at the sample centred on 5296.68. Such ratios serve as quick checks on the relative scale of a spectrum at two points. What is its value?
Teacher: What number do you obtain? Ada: 1.02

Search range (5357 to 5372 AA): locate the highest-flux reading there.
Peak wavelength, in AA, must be 5360.48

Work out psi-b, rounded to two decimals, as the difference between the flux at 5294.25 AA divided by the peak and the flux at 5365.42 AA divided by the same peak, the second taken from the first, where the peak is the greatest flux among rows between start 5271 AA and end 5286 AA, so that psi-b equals -0.08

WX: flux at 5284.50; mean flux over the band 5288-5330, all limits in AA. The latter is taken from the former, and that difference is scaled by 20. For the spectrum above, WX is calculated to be -31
